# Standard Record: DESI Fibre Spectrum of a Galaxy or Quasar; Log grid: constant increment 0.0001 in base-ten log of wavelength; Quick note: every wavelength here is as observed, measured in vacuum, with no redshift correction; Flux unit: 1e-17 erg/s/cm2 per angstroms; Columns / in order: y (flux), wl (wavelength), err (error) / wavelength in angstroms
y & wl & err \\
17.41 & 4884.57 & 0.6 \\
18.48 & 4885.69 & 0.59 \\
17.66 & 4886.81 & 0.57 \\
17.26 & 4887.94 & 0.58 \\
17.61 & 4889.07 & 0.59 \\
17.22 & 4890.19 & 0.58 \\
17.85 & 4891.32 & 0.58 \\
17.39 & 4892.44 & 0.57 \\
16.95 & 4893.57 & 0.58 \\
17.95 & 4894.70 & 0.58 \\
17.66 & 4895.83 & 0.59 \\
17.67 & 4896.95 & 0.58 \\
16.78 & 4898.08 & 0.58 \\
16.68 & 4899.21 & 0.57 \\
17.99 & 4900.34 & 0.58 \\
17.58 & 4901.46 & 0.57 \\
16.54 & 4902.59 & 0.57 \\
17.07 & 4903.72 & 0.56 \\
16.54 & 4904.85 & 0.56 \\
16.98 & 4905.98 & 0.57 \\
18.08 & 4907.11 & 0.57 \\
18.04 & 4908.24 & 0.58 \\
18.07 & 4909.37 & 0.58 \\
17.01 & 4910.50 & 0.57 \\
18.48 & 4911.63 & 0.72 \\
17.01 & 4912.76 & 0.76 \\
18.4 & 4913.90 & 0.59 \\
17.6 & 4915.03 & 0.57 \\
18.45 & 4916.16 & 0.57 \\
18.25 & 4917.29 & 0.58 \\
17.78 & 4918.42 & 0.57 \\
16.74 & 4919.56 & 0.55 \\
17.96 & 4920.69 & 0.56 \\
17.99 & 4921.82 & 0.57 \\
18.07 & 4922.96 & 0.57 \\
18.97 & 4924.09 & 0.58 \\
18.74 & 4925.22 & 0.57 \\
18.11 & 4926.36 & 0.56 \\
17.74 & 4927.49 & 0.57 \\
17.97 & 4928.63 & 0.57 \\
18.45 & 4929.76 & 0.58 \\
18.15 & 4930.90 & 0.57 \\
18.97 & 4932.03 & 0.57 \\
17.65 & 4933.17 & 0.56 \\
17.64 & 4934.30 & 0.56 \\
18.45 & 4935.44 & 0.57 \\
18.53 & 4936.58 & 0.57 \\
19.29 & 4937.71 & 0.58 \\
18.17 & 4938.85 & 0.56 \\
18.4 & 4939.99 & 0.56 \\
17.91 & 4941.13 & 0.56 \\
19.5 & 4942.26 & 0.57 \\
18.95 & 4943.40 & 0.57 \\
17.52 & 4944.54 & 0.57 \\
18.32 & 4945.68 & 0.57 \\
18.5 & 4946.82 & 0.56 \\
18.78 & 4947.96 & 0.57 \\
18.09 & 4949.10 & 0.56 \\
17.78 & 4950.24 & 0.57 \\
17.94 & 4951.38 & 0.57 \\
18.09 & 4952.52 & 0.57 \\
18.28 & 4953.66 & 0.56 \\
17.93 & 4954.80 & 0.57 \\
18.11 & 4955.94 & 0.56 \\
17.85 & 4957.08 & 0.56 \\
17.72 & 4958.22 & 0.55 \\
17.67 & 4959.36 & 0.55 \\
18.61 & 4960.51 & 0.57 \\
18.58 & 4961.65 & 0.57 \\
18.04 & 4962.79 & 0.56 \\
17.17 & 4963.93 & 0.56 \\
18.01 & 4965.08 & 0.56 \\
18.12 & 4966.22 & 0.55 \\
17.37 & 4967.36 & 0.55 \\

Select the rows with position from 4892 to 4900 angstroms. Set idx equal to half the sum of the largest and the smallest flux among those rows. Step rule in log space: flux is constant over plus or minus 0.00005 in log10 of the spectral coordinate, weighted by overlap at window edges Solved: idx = 17.3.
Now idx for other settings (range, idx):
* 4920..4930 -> 18.4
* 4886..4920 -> 17.5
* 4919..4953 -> 18.1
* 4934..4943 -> 18.6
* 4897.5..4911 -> 17.3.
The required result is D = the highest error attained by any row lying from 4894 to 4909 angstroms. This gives 0.590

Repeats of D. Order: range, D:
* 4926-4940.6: 0.580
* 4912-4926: 0.760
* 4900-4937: 0.760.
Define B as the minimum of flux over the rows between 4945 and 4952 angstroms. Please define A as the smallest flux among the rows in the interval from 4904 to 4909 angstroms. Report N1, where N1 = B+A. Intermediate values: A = 16.54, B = 17.78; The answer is 34.3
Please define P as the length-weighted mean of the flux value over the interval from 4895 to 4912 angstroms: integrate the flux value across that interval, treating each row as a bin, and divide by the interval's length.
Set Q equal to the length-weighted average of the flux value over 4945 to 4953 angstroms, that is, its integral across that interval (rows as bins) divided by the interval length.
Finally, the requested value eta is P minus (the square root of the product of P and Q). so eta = -0.39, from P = 17.4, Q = 18.2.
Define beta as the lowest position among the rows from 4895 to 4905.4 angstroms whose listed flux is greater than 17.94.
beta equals 4900.34 angstroms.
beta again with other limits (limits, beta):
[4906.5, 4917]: 4907.11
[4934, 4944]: 4935.44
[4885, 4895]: 4885.69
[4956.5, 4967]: 4960.51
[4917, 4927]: 4917.29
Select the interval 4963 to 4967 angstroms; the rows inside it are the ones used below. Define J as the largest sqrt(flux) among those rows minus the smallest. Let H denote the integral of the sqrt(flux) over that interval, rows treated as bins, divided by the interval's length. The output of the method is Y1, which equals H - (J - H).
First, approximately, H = 4.22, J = 0.11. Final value 8.32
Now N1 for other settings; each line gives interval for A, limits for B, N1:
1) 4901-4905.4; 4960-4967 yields 33.7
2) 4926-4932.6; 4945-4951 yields 35.5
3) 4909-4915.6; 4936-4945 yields 34.5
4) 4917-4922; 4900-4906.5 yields 33.3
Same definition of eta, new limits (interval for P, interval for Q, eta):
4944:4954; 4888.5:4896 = 0.32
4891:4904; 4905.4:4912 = -0.20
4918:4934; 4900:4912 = 0.31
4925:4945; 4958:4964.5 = 0.18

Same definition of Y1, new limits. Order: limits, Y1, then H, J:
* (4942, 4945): 8.39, 4.31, 0.23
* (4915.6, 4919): 8.44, 4.26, 0.08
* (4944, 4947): 8.38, 4.25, 0.12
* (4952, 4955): 8.48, 4.26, 0.04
